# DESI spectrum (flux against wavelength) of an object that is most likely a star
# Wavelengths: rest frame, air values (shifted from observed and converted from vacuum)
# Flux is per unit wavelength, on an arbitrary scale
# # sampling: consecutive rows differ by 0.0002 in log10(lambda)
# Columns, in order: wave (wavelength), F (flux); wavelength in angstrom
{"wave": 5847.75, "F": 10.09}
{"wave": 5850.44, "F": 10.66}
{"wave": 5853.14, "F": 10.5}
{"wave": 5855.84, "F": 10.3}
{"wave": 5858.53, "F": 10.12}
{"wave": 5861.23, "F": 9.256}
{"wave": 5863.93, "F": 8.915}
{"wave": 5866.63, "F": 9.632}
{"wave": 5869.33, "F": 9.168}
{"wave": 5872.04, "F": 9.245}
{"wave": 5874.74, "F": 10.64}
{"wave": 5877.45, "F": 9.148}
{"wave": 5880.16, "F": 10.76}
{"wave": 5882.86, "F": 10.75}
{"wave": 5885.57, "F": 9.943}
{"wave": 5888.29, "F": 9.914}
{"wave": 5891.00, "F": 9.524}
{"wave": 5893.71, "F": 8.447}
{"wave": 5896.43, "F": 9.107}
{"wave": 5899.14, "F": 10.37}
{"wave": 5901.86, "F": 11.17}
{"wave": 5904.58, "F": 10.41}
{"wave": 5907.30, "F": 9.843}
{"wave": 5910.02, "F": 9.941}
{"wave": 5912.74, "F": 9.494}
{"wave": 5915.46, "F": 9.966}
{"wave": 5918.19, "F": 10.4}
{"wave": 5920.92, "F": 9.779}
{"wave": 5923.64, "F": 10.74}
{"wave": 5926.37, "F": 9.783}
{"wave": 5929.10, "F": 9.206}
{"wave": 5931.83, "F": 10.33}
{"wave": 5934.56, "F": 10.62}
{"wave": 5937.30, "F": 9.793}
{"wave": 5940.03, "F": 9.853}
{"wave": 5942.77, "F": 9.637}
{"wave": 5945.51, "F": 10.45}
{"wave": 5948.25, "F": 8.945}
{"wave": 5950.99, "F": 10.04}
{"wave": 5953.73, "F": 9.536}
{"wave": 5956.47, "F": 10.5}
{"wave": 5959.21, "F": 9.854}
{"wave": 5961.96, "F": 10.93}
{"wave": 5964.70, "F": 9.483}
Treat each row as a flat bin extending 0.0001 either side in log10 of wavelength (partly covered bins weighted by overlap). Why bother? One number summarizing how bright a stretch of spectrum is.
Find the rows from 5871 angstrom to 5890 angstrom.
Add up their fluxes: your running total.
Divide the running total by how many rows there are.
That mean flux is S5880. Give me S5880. 10.06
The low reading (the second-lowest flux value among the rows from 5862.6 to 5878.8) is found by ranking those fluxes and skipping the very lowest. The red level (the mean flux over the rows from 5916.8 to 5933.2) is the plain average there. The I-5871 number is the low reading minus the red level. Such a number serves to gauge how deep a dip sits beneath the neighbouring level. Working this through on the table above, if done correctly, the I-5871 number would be -0.89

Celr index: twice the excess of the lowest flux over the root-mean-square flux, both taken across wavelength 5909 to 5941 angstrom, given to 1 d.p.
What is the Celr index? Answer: -1.6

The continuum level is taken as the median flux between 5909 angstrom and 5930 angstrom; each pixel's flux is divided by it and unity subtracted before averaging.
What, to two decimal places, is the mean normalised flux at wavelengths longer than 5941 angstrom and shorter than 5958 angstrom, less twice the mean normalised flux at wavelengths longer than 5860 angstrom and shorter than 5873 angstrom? 0.12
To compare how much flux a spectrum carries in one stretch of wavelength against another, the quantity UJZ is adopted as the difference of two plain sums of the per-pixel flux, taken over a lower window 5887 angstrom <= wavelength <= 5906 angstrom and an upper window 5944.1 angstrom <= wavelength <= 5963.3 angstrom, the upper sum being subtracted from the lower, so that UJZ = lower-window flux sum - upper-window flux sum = -1.3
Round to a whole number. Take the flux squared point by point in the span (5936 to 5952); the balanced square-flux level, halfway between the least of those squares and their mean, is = 88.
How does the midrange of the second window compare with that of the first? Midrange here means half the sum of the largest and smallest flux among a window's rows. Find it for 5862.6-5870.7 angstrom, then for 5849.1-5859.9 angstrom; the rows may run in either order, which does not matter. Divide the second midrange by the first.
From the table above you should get 1.12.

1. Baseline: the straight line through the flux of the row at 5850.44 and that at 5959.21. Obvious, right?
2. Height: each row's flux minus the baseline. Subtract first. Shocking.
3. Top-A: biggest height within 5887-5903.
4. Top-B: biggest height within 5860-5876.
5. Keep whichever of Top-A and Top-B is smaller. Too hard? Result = 0.16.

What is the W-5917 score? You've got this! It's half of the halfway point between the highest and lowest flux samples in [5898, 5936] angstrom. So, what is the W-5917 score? 5.09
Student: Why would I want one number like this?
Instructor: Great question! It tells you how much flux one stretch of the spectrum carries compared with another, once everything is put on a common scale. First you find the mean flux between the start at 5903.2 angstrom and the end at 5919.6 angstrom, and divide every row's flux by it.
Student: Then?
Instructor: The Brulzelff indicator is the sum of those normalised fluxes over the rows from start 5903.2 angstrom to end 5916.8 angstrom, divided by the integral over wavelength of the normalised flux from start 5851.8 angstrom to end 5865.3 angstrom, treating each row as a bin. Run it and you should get 0.375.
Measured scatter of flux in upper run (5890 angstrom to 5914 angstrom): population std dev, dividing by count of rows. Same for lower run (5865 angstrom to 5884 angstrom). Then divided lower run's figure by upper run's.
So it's 1.0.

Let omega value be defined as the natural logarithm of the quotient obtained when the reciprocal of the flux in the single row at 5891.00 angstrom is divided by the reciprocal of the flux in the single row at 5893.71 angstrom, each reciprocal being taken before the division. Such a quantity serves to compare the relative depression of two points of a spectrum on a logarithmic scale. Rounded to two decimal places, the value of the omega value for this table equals -0.12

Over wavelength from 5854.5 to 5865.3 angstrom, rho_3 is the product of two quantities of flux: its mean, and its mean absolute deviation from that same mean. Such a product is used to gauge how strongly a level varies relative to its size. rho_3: 5.4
